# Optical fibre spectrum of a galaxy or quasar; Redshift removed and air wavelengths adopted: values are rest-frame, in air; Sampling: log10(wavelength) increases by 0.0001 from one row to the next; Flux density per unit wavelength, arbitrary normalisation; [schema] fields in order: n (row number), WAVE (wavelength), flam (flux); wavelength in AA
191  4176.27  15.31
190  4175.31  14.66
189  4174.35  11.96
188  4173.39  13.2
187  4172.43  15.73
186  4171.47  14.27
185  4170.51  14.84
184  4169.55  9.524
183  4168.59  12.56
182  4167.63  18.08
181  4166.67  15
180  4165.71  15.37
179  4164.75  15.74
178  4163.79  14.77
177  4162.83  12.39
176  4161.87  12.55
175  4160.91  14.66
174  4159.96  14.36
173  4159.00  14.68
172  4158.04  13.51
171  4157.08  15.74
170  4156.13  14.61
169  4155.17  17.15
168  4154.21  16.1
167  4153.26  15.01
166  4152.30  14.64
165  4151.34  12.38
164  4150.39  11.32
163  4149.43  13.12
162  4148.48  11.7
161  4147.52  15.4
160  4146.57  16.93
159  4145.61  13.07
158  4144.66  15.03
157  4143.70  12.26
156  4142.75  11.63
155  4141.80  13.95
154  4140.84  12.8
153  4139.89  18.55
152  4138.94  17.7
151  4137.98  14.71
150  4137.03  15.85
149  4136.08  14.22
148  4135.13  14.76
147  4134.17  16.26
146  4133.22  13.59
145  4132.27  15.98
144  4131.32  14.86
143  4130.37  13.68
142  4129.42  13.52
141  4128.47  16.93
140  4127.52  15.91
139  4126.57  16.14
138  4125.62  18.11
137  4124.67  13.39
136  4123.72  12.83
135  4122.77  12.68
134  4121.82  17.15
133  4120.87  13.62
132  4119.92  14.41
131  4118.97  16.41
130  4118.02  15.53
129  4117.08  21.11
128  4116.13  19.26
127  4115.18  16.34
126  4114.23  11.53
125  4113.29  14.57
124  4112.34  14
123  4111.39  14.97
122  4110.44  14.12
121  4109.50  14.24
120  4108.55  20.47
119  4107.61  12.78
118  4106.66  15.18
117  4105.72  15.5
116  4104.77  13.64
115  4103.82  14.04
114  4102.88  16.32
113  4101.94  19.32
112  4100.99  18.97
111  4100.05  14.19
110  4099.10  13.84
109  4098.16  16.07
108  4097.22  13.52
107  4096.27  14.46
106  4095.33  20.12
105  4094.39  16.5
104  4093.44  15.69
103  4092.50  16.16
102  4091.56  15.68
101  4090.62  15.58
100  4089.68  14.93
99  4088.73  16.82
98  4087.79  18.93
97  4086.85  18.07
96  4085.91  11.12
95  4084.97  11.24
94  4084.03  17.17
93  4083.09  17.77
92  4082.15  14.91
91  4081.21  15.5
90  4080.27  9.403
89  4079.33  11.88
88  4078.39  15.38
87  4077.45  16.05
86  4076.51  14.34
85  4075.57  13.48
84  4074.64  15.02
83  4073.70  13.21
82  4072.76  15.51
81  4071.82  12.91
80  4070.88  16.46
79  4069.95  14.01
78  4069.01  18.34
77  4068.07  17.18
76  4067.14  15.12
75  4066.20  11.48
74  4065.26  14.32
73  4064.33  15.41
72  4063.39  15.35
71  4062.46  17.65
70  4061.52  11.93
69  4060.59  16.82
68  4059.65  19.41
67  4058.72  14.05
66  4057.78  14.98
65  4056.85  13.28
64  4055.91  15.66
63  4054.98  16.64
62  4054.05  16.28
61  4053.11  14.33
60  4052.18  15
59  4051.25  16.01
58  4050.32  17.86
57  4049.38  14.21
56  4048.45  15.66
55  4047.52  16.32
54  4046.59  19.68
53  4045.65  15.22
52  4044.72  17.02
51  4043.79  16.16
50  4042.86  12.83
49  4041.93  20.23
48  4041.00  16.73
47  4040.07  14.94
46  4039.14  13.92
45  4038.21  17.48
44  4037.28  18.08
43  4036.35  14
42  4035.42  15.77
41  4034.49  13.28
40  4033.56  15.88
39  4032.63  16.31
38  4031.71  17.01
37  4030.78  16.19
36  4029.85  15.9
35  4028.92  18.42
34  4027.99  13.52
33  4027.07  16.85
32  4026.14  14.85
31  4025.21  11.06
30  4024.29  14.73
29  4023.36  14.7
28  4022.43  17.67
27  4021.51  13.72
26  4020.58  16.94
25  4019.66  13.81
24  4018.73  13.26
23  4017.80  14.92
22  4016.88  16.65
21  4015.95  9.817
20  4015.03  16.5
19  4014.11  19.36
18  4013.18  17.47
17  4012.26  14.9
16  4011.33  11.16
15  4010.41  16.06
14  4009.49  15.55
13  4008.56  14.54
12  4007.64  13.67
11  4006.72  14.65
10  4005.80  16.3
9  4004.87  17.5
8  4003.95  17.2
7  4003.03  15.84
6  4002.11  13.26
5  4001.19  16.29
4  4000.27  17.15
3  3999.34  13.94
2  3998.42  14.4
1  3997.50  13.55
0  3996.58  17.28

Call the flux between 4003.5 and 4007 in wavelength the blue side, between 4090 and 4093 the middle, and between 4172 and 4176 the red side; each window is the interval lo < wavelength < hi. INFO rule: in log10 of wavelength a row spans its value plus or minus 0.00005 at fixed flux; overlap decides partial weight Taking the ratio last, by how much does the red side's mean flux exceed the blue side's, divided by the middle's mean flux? -0.160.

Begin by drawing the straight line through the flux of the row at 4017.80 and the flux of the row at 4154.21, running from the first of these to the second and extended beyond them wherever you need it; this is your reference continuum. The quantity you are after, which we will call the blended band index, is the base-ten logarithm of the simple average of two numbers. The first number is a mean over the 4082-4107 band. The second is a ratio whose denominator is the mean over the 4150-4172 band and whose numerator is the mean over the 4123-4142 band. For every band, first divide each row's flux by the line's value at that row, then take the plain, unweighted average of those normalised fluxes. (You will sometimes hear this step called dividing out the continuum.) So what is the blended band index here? 0.019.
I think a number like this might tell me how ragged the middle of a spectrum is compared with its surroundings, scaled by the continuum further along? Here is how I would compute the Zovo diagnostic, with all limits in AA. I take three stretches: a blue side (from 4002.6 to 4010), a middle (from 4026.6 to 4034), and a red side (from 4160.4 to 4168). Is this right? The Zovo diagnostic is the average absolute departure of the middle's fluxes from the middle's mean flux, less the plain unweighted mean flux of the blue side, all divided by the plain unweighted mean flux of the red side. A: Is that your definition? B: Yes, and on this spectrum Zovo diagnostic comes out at -1.00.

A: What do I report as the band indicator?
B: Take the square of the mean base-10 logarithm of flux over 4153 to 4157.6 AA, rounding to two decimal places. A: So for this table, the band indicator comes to 1.43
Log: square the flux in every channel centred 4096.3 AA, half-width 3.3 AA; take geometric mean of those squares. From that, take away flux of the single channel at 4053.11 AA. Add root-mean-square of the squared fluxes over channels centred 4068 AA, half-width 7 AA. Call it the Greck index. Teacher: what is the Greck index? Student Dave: 463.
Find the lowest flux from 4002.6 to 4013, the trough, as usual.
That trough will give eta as 11.16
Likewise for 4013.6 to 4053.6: 9.817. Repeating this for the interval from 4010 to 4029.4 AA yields 9.817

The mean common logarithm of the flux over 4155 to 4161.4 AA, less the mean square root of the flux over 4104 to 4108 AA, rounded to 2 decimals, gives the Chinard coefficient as -2.60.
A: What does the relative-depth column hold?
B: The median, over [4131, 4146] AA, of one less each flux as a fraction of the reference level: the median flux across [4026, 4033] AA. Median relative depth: 0.093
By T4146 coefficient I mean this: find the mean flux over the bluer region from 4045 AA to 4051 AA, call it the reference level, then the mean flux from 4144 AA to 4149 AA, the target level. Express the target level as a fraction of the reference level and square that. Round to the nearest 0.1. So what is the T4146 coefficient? 0.8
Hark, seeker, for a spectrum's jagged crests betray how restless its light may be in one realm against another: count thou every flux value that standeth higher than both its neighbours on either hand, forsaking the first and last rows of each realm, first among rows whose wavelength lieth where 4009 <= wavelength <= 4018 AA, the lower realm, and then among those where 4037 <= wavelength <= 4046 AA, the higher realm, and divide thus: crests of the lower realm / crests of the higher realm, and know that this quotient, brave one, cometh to 1.50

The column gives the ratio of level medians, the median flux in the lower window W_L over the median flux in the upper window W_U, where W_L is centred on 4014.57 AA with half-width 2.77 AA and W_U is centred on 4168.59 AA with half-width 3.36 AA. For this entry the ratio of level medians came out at 1.12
